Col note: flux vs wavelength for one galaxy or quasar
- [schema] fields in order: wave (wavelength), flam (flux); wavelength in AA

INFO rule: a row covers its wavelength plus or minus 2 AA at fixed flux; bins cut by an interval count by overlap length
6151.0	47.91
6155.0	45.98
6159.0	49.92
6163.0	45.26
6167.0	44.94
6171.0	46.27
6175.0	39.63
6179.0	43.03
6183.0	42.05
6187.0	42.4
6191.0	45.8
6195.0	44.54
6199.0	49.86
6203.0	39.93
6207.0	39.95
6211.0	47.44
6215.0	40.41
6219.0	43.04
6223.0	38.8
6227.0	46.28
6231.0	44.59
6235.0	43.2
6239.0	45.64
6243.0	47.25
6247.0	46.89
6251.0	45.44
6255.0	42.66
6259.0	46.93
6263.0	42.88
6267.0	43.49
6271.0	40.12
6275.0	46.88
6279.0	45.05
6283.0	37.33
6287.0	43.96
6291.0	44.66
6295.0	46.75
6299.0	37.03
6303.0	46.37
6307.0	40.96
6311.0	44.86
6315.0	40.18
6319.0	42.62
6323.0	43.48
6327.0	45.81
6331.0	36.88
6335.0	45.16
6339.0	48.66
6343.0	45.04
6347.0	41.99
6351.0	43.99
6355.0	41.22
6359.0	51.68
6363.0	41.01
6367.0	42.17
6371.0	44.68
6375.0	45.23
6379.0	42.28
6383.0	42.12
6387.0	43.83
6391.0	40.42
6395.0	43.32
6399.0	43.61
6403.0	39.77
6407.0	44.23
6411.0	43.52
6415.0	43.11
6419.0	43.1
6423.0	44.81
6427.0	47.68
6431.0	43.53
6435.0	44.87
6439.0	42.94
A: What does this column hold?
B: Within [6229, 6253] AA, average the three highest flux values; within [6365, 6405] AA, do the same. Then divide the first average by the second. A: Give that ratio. 1.05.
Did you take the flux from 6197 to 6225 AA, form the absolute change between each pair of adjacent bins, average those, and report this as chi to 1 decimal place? 5.2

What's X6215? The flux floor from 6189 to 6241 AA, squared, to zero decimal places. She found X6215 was 1505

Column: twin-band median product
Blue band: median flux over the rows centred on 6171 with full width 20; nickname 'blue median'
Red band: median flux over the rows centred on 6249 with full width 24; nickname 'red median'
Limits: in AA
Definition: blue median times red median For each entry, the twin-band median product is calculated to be 2079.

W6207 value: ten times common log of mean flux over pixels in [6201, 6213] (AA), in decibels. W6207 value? 16.3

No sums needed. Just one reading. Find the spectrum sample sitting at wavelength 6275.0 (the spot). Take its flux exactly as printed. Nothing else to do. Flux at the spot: 46.88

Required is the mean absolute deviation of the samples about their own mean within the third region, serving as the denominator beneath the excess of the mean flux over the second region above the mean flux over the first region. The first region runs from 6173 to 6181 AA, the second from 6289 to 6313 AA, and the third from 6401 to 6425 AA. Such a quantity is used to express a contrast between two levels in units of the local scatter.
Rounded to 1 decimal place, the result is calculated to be 1.9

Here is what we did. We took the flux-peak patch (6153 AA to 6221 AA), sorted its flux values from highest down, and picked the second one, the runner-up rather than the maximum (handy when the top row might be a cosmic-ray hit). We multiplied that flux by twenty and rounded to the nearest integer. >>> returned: 997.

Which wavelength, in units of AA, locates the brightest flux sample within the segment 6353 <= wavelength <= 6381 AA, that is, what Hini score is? 6359.0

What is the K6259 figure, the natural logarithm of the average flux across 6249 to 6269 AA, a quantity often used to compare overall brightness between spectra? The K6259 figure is 3.79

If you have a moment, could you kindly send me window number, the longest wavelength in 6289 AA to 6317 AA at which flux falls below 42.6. 6315.0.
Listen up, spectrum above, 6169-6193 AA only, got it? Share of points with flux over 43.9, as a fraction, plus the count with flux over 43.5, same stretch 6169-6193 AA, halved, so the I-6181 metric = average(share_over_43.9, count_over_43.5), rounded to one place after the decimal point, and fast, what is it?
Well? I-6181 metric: 1.2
